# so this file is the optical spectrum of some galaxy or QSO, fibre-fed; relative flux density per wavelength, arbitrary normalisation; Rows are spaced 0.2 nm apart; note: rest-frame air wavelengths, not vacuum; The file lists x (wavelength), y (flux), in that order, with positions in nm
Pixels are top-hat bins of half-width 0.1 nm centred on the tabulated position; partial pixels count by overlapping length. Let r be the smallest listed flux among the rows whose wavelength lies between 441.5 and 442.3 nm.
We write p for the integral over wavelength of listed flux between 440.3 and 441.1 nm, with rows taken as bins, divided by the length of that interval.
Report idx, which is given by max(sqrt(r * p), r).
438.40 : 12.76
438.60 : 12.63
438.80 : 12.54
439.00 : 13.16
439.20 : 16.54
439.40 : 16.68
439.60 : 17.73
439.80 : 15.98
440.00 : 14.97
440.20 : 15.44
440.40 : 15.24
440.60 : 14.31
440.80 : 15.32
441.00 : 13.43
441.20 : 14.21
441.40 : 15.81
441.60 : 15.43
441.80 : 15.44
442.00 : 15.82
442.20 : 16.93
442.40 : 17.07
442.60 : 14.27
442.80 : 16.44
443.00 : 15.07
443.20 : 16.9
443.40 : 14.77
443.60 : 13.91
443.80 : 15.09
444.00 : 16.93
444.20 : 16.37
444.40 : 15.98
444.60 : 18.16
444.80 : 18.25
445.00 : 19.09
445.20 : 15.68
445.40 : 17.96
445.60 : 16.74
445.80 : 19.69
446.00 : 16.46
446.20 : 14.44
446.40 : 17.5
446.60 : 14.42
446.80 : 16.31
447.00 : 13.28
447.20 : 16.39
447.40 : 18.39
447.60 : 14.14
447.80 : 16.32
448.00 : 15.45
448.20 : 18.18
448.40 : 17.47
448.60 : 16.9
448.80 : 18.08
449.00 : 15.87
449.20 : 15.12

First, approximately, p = 14.6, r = 15.43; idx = 15.4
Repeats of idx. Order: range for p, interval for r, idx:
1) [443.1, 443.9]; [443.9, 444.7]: 16.0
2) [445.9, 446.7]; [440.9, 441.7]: 14.5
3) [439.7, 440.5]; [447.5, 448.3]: 14.8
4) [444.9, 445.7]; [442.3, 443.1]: 15.7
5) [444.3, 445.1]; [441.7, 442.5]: 16.6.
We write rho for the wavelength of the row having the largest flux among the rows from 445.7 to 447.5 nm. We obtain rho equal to 445.80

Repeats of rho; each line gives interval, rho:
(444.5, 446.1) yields 445.80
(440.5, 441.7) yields 441.40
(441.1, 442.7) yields 442.40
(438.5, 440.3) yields 439.60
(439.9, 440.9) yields 440.20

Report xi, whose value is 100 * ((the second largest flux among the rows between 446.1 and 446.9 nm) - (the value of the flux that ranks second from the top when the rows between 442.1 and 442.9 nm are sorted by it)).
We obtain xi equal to -62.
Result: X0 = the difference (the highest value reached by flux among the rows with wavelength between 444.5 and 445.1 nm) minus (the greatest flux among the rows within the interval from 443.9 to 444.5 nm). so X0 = 2.2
